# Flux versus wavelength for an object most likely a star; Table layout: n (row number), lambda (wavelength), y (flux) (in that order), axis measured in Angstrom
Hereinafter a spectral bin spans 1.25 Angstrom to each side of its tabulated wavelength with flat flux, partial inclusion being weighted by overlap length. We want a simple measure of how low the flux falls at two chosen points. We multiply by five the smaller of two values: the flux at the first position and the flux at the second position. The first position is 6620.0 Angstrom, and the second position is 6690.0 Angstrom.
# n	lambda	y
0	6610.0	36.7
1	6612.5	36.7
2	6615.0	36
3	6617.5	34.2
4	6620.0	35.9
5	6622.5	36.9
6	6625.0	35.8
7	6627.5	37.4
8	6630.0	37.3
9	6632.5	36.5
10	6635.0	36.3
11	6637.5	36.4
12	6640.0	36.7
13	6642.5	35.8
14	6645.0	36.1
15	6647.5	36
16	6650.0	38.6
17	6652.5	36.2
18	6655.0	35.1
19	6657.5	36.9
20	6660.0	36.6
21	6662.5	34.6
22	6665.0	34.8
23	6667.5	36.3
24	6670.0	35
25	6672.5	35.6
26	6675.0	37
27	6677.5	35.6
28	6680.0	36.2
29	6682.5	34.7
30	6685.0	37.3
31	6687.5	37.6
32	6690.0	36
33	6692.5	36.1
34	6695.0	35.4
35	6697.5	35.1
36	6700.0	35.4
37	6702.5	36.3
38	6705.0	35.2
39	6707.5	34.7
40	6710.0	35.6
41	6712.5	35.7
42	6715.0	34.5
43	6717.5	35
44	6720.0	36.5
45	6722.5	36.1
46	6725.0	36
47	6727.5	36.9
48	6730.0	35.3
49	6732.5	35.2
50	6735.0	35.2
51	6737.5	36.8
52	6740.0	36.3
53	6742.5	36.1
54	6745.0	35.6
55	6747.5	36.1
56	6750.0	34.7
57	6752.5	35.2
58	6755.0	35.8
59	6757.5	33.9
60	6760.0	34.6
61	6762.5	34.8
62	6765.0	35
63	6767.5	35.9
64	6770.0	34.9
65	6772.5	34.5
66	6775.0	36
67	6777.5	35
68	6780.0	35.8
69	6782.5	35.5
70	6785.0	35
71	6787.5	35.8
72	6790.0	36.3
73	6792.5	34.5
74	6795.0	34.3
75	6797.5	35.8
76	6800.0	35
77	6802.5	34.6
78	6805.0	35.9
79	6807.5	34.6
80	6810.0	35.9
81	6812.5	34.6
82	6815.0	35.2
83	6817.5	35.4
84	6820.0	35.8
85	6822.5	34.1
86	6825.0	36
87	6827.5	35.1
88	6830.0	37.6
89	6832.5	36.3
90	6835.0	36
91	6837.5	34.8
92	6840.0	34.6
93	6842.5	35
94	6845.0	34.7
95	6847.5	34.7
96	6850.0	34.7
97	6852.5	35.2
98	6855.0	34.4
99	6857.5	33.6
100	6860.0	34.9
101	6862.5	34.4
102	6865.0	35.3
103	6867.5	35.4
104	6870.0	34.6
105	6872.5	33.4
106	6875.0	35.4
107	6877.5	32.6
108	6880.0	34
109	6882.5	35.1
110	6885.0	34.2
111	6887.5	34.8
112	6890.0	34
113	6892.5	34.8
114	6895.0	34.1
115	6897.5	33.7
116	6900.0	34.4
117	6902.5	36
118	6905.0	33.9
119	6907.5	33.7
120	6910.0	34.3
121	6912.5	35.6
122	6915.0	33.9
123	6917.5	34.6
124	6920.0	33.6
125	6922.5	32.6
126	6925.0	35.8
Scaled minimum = 179.5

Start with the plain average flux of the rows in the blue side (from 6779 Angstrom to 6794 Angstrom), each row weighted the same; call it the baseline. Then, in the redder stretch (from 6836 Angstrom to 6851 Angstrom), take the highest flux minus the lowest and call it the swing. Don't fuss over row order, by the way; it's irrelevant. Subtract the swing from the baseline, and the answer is 35.1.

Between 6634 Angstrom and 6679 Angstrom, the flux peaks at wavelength 6650.0 Angstrom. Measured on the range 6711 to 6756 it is 6727.5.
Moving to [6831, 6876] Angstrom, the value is 6832.5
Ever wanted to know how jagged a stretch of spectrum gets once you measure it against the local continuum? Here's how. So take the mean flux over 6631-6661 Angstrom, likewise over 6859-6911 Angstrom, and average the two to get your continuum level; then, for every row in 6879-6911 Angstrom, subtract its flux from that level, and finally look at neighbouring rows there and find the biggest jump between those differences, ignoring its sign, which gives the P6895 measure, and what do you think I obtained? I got 2.10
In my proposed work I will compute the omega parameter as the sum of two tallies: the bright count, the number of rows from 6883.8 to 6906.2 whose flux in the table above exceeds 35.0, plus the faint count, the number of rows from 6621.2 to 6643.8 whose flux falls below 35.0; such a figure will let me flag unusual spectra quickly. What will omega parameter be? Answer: 1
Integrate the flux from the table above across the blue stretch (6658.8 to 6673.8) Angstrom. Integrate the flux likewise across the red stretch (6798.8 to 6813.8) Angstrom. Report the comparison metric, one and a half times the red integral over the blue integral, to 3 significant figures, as 1.48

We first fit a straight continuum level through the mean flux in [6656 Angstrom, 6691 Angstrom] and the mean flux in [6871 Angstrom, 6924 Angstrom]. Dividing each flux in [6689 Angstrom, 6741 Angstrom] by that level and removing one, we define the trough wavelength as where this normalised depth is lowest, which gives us 6715.0 Angstrom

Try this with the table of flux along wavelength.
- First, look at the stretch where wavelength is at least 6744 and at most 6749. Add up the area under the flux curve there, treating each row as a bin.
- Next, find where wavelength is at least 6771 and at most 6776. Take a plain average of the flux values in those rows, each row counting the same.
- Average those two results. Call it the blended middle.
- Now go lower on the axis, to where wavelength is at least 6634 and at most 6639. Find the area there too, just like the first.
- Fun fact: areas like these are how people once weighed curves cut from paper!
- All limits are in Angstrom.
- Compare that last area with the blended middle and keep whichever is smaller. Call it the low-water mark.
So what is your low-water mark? 107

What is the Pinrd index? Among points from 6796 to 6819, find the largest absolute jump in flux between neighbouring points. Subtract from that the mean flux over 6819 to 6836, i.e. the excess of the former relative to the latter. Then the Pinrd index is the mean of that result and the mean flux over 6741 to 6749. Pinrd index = 0.7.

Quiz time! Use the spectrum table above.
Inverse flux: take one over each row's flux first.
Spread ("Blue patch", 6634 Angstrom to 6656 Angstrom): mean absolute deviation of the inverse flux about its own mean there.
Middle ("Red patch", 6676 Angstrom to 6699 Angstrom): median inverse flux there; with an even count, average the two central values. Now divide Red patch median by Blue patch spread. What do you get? 64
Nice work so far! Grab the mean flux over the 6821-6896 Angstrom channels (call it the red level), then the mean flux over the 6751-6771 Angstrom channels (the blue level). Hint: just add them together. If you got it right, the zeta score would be 69.8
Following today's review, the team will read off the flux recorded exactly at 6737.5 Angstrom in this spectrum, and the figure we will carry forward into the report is 36.8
